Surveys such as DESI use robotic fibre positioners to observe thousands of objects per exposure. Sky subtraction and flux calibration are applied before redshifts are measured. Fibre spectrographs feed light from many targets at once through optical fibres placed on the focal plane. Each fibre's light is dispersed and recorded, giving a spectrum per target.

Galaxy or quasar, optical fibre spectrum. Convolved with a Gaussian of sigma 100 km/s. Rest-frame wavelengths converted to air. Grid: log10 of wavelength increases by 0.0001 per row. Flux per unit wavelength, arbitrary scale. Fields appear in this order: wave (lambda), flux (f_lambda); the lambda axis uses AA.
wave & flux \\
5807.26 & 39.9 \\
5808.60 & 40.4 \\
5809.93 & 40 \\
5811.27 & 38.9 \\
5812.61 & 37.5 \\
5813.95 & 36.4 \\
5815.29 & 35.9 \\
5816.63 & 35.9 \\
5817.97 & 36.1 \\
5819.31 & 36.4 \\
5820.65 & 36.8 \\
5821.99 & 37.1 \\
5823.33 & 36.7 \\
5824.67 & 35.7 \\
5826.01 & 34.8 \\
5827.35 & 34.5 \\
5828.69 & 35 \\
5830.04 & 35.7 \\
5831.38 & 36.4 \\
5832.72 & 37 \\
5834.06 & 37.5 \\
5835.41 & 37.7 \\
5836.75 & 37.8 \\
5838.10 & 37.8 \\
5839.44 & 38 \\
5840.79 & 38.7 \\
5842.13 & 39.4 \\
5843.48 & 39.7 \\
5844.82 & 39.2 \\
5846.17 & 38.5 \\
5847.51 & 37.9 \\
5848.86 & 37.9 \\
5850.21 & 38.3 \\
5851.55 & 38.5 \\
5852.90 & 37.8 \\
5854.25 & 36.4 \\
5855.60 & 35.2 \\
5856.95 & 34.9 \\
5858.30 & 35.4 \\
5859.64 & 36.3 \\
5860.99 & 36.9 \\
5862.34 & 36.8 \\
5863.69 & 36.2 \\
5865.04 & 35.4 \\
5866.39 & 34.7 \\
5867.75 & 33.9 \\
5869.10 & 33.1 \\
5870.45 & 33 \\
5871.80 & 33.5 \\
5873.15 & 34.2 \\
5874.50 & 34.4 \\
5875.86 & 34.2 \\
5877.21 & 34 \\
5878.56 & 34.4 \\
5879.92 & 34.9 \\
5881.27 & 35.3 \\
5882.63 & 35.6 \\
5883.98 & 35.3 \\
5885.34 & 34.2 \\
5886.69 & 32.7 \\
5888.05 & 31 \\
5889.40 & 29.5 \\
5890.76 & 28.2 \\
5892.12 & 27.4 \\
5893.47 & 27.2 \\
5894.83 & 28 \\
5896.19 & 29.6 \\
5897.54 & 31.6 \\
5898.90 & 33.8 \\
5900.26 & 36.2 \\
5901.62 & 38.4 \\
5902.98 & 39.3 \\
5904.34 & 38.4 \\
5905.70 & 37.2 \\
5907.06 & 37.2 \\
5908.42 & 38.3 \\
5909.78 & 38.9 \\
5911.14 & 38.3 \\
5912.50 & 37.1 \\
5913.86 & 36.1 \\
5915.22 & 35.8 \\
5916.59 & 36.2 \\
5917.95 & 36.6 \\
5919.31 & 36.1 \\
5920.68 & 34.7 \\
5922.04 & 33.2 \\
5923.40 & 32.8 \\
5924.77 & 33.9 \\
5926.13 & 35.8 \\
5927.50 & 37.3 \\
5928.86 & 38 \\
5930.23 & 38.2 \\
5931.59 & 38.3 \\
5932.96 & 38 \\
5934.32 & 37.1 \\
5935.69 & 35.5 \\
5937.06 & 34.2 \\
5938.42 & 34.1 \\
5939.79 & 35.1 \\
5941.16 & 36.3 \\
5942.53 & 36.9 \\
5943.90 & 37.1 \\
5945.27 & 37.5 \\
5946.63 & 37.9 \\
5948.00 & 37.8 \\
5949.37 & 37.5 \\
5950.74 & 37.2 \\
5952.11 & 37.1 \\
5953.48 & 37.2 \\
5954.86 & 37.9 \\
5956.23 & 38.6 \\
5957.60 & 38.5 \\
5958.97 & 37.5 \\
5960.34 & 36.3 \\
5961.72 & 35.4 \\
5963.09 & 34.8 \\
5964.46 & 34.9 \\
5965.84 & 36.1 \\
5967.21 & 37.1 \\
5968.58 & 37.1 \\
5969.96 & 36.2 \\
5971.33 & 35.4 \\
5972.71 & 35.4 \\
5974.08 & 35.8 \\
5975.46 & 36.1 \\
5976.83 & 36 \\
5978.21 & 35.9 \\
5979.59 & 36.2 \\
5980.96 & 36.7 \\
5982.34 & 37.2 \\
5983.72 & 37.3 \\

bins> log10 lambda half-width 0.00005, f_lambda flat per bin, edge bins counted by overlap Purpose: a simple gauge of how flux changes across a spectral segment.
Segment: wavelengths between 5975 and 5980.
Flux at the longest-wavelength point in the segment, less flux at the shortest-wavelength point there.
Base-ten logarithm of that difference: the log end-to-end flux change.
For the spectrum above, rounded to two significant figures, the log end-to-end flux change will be -1.0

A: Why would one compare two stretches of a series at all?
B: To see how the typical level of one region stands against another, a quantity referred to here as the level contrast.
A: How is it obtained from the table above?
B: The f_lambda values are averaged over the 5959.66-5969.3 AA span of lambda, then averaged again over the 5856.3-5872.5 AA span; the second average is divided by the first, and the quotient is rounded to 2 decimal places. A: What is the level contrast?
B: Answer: 0.97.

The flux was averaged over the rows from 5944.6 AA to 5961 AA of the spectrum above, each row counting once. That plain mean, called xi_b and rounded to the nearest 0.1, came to 37.6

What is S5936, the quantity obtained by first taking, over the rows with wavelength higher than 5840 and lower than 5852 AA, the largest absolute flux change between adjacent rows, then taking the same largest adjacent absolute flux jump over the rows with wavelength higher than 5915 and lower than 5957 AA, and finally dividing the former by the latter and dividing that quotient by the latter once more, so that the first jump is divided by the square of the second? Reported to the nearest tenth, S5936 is 0.2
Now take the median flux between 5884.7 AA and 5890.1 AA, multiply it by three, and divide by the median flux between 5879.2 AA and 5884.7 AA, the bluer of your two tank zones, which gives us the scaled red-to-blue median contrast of 2.7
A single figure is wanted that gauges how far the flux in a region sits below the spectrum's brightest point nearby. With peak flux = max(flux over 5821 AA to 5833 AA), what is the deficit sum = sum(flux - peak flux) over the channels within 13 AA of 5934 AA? -17.7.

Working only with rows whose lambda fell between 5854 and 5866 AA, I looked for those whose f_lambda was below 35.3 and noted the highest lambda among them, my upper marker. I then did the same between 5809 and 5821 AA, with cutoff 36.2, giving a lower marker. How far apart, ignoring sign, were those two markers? 39.0 AA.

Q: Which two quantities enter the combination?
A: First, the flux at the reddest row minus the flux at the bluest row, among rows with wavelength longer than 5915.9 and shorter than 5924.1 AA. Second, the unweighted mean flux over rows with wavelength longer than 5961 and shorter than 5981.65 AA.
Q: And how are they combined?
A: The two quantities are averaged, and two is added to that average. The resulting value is 18.3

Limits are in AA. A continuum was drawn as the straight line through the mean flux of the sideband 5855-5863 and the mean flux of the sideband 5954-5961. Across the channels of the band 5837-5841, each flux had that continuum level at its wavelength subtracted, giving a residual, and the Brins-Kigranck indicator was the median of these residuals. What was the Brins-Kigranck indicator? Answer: 2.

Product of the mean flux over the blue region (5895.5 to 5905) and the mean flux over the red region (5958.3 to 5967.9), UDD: 1272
